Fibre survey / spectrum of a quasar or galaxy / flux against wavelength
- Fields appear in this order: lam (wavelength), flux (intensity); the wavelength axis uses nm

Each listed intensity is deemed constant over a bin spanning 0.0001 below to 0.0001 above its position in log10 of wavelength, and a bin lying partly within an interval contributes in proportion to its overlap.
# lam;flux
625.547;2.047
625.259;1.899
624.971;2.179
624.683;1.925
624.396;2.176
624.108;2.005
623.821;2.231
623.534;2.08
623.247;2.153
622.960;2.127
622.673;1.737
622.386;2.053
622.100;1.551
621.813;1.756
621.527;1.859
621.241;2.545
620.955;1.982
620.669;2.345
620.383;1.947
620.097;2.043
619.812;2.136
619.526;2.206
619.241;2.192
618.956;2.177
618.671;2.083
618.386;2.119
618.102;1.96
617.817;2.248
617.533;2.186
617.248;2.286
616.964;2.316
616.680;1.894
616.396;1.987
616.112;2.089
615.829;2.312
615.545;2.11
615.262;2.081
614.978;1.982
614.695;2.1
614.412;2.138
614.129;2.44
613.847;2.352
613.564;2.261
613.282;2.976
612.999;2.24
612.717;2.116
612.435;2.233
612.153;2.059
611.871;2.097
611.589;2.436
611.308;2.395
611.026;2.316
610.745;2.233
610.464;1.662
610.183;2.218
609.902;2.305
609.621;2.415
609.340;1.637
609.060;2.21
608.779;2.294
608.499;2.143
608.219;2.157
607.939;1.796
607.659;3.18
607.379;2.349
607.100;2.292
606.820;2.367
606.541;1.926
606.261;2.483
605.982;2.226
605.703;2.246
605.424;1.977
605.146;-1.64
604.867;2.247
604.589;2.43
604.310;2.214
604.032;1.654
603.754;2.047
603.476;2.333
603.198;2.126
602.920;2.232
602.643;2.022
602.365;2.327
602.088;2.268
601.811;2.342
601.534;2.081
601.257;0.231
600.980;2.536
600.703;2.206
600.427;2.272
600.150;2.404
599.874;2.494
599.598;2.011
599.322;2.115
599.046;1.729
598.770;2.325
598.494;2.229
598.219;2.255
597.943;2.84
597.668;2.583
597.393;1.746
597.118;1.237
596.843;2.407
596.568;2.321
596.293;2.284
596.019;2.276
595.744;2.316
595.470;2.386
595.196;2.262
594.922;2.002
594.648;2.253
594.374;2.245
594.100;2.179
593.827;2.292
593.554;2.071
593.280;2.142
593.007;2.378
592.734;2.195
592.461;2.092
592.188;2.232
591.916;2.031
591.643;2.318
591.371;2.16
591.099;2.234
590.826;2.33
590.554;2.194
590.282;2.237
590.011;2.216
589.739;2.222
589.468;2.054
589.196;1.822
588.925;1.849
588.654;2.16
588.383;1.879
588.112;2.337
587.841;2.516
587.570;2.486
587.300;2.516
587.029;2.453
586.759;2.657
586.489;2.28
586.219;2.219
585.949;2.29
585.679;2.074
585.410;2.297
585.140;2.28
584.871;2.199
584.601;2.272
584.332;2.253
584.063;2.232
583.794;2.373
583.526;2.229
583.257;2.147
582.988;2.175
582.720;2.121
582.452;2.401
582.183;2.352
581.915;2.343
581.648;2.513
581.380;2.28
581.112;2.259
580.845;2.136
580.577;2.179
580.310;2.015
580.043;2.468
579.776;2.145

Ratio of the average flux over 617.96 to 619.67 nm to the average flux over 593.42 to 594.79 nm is 0.96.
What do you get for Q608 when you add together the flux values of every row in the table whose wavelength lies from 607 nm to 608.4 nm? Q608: 11.8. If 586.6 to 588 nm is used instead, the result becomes 12.6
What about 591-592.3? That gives 11.0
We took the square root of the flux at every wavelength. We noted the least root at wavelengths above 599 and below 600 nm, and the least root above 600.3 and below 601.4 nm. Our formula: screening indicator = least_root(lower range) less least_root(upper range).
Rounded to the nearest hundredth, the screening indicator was 0.83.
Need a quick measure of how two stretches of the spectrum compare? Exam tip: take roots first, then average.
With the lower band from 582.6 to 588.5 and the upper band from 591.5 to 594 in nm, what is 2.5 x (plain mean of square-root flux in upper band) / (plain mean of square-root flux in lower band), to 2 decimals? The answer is 2.45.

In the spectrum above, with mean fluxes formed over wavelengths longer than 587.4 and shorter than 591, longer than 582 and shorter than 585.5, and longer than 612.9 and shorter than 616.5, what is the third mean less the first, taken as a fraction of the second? 0.03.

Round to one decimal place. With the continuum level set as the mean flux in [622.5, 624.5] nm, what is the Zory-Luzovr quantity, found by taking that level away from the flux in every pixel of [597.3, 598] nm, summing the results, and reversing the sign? -1.0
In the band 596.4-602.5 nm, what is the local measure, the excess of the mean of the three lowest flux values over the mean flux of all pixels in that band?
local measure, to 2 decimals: -1.07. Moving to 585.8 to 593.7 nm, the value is -0.38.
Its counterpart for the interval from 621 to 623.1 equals -0.27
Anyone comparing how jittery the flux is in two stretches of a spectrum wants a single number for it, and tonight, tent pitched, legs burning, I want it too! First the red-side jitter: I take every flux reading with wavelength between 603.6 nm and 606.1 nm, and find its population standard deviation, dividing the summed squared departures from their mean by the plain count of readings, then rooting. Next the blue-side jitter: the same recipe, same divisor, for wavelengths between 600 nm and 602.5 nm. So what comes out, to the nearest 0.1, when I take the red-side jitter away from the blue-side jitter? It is -0.5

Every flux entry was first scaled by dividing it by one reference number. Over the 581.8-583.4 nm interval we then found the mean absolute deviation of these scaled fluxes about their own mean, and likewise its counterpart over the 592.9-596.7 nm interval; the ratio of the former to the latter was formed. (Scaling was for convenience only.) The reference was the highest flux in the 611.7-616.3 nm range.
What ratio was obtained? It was 1.3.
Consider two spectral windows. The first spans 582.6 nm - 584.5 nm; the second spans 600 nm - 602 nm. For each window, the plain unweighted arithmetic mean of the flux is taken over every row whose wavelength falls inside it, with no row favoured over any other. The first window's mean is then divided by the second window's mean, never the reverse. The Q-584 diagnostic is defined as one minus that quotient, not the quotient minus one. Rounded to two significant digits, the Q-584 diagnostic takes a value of -0.10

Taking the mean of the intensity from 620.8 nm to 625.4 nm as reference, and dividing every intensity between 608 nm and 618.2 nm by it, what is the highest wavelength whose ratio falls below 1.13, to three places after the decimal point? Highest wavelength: 618.102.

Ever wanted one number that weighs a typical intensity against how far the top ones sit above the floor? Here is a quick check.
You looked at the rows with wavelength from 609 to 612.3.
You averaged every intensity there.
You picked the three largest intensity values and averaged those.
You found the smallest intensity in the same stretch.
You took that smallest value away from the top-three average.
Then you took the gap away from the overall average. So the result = 1.4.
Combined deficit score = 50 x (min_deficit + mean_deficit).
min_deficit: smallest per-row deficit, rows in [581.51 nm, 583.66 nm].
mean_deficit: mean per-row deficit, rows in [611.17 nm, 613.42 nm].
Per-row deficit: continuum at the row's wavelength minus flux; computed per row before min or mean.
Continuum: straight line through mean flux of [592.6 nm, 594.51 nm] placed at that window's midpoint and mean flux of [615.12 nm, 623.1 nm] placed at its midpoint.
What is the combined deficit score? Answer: -21.9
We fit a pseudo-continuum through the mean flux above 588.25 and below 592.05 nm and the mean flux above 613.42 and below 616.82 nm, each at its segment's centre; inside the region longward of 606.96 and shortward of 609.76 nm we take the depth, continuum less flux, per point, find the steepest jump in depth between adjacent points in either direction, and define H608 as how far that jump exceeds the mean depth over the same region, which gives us 1.5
